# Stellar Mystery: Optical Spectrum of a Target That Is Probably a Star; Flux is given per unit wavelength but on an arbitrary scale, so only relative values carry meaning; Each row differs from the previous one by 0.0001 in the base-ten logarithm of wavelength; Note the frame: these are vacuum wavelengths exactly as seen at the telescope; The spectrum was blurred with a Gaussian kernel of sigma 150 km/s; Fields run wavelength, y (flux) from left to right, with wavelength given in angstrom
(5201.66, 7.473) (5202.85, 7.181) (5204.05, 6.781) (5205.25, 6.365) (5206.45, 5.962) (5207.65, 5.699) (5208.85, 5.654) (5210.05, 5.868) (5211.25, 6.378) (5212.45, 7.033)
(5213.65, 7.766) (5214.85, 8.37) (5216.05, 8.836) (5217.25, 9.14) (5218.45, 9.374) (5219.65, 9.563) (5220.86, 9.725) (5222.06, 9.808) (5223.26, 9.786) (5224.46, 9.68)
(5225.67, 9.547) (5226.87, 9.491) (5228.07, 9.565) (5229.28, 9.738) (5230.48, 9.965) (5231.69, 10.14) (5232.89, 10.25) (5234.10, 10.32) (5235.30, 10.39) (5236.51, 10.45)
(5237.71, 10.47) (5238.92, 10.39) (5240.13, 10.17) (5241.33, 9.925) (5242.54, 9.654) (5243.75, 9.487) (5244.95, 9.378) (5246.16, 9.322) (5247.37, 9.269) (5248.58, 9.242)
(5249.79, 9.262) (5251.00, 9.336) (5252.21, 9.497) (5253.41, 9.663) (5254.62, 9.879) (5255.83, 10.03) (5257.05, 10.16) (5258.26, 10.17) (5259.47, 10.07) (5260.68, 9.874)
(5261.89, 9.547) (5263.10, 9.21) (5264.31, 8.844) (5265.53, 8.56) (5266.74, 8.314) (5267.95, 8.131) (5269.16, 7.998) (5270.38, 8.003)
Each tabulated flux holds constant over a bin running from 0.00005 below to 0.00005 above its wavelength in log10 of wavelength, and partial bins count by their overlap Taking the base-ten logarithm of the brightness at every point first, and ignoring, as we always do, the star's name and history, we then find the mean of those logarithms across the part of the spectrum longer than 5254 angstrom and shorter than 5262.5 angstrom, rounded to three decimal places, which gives 0.998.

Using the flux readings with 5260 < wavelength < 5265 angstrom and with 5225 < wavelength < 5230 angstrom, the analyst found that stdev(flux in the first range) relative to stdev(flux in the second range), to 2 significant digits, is 4.2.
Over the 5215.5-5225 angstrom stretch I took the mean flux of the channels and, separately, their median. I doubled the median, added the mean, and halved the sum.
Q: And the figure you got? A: 14.37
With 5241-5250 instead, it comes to 14.07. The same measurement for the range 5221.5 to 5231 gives 14.56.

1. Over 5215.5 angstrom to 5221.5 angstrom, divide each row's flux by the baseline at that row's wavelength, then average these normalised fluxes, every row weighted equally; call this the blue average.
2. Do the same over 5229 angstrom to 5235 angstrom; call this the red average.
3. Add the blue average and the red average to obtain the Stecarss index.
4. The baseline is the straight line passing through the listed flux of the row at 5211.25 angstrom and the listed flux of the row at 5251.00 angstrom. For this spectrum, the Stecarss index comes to 2.63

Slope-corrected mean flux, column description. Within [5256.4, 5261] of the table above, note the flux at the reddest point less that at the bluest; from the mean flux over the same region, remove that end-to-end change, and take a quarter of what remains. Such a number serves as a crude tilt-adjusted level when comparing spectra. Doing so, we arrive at 2.59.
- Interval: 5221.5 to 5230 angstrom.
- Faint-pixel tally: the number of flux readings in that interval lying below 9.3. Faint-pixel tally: 0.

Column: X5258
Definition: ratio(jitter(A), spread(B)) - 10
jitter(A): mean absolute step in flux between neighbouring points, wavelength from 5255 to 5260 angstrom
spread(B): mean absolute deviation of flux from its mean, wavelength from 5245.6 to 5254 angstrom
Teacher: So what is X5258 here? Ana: -9.3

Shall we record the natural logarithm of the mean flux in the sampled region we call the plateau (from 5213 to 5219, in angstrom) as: 2.16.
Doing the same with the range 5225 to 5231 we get 2.27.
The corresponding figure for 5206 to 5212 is 1.78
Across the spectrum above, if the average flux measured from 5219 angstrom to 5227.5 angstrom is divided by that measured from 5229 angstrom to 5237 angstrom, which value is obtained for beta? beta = 0.95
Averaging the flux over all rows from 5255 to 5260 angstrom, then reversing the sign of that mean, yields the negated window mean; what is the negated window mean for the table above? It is -10.1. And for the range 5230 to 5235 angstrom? -10.2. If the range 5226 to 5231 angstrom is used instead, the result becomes -9.7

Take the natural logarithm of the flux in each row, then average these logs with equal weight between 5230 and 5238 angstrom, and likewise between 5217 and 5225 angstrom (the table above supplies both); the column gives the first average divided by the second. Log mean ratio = 1.03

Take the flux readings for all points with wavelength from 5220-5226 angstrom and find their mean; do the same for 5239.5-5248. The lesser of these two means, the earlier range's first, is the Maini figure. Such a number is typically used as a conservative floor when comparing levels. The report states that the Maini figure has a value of 9.60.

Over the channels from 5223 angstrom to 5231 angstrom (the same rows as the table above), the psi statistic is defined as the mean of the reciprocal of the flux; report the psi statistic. 0.103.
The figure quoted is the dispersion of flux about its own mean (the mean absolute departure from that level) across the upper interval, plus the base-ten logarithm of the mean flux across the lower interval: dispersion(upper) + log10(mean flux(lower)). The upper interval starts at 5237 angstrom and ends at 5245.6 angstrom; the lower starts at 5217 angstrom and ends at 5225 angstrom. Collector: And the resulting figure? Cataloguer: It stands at 1.34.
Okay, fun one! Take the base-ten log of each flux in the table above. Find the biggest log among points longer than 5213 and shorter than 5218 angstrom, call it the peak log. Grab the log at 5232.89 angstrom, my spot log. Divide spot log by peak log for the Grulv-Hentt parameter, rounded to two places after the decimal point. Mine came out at 1.05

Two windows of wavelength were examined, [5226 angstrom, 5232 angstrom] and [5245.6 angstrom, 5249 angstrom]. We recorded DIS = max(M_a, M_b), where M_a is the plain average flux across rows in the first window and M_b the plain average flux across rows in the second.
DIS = 9.8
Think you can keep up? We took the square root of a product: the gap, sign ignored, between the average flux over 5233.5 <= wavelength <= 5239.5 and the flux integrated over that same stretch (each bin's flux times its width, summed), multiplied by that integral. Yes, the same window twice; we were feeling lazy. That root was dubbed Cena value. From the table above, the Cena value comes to 57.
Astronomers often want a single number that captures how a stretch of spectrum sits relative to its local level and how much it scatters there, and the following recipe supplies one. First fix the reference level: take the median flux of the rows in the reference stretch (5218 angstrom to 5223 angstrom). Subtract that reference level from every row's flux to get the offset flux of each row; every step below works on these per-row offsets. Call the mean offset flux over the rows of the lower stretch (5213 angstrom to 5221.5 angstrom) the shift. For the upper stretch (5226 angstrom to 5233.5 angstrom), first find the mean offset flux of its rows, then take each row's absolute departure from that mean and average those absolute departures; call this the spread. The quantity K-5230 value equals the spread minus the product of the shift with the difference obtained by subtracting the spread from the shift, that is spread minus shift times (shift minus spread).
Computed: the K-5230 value -0.4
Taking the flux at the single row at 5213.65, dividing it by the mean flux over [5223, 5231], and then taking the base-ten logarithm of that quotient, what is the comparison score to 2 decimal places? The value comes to -0.10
